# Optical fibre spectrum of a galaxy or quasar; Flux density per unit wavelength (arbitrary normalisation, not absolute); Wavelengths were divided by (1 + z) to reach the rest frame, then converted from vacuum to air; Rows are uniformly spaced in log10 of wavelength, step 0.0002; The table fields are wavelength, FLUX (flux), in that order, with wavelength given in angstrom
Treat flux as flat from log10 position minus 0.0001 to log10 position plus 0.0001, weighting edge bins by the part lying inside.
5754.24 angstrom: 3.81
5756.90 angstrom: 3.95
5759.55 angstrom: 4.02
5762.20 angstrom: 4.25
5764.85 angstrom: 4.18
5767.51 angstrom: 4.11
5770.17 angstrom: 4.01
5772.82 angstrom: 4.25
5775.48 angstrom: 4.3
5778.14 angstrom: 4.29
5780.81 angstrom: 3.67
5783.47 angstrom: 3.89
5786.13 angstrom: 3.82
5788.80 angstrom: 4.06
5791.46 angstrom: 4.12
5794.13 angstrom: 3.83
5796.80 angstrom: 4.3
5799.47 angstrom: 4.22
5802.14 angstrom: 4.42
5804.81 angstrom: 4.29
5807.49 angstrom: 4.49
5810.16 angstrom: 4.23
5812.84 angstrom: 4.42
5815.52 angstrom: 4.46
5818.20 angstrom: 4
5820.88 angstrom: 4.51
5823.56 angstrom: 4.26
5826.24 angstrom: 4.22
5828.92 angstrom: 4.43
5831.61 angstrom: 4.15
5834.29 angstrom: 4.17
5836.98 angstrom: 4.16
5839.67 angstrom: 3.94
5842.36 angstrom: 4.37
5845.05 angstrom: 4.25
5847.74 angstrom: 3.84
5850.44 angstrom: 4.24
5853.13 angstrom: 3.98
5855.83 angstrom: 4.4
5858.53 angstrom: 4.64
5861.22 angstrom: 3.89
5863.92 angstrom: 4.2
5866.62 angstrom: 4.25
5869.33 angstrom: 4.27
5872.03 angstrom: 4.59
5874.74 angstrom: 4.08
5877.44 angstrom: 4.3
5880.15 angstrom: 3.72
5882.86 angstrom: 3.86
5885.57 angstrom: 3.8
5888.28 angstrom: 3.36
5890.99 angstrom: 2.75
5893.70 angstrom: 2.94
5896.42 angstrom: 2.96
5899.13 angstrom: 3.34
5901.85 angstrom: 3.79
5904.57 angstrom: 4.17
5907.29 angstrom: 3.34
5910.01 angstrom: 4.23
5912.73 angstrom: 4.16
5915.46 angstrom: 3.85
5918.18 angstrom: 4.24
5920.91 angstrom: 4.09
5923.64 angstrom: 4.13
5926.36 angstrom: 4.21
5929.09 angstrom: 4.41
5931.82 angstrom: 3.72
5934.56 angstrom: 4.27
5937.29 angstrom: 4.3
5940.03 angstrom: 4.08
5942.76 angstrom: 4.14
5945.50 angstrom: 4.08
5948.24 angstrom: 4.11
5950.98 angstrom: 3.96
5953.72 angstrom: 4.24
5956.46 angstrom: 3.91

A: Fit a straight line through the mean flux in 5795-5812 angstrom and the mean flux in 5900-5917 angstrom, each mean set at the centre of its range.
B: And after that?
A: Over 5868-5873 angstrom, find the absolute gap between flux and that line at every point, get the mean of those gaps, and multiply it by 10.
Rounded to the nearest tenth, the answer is 3.6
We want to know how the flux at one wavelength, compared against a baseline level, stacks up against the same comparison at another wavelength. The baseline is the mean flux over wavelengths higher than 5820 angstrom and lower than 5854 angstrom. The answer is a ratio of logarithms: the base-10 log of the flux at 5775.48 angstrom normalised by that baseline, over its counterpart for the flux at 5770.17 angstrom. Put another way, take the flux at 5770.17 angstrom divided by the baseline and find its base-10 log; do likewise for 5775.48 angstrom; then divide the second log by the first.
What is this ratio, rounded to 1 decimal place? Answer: -0.6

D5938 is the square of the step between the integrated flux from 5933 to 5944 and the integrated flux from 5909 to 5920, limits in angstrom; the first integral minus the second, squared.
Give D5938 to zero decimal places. 1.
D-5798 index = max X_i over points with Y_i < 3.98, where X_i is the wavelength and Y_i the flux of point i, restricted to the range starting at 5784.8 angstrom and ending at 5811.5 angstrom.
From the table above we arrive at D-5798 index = 5794.13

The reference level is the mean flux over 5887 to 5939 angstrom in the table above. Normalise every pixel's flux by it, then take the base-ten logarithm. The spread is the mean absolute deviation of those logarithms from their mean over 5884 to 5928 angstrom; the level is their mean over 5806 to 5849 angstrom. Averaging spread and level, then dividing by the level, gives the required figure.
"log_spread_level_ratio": 1.1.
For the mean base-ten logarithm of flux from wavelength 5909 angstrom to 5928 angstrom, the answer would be 0.616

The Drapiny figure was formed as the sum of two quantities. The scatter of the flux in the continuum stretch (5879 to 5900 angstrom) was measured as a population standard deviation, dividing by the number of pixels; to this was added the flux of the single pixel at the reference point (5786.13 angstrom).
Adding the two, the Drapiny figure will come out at 4.2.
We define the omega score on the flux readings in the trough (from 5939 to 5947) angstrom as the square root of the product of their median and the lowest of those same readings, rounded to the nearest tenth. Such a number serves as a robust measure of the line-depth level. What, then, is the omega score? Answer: 4.1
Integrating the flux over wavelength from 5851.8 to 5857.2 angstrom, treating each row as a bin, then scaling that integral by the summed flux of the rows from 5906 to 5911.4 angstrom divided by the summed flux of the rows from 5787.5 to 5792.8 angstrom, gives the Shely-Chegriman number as 21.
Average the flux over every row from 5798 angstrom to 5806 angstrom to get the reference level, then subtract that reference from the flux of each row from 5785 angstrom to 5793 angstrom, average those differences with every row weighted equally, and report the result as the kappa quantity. -0.31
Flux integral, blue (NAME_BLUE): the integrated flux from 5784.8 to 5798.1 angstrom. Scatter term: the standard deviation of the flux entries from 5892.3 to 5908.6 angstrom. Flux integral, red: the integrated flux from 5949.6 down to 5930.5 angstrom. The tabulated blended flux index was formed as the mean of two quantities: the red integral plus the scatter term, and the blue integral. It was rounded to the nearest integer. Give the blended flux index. 66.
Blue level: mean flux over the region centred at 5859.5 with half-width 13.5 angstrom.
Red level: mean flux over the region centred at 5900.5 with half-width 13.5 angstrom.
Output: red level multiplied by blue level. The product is 14.8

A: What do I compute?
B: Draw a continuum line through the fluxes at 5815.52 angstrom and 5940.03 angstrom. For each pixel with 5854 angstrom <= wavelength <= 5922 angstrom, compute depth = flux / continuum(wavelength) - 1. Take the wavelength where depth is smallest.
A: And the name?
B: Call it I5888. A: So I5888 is 5890.99 angstrom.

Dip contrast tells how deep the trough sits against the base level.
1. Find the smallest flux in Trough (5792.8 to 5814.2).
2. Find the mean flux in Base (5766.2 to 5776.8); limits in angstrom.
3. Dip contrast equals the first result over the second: 0.919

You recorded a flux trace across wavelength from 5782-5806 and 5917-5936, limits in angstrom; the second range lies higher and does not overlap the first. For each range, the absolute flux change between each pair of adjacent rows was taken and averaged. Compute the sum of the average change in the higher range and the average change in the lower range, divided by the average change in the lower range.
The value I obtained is 2.5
